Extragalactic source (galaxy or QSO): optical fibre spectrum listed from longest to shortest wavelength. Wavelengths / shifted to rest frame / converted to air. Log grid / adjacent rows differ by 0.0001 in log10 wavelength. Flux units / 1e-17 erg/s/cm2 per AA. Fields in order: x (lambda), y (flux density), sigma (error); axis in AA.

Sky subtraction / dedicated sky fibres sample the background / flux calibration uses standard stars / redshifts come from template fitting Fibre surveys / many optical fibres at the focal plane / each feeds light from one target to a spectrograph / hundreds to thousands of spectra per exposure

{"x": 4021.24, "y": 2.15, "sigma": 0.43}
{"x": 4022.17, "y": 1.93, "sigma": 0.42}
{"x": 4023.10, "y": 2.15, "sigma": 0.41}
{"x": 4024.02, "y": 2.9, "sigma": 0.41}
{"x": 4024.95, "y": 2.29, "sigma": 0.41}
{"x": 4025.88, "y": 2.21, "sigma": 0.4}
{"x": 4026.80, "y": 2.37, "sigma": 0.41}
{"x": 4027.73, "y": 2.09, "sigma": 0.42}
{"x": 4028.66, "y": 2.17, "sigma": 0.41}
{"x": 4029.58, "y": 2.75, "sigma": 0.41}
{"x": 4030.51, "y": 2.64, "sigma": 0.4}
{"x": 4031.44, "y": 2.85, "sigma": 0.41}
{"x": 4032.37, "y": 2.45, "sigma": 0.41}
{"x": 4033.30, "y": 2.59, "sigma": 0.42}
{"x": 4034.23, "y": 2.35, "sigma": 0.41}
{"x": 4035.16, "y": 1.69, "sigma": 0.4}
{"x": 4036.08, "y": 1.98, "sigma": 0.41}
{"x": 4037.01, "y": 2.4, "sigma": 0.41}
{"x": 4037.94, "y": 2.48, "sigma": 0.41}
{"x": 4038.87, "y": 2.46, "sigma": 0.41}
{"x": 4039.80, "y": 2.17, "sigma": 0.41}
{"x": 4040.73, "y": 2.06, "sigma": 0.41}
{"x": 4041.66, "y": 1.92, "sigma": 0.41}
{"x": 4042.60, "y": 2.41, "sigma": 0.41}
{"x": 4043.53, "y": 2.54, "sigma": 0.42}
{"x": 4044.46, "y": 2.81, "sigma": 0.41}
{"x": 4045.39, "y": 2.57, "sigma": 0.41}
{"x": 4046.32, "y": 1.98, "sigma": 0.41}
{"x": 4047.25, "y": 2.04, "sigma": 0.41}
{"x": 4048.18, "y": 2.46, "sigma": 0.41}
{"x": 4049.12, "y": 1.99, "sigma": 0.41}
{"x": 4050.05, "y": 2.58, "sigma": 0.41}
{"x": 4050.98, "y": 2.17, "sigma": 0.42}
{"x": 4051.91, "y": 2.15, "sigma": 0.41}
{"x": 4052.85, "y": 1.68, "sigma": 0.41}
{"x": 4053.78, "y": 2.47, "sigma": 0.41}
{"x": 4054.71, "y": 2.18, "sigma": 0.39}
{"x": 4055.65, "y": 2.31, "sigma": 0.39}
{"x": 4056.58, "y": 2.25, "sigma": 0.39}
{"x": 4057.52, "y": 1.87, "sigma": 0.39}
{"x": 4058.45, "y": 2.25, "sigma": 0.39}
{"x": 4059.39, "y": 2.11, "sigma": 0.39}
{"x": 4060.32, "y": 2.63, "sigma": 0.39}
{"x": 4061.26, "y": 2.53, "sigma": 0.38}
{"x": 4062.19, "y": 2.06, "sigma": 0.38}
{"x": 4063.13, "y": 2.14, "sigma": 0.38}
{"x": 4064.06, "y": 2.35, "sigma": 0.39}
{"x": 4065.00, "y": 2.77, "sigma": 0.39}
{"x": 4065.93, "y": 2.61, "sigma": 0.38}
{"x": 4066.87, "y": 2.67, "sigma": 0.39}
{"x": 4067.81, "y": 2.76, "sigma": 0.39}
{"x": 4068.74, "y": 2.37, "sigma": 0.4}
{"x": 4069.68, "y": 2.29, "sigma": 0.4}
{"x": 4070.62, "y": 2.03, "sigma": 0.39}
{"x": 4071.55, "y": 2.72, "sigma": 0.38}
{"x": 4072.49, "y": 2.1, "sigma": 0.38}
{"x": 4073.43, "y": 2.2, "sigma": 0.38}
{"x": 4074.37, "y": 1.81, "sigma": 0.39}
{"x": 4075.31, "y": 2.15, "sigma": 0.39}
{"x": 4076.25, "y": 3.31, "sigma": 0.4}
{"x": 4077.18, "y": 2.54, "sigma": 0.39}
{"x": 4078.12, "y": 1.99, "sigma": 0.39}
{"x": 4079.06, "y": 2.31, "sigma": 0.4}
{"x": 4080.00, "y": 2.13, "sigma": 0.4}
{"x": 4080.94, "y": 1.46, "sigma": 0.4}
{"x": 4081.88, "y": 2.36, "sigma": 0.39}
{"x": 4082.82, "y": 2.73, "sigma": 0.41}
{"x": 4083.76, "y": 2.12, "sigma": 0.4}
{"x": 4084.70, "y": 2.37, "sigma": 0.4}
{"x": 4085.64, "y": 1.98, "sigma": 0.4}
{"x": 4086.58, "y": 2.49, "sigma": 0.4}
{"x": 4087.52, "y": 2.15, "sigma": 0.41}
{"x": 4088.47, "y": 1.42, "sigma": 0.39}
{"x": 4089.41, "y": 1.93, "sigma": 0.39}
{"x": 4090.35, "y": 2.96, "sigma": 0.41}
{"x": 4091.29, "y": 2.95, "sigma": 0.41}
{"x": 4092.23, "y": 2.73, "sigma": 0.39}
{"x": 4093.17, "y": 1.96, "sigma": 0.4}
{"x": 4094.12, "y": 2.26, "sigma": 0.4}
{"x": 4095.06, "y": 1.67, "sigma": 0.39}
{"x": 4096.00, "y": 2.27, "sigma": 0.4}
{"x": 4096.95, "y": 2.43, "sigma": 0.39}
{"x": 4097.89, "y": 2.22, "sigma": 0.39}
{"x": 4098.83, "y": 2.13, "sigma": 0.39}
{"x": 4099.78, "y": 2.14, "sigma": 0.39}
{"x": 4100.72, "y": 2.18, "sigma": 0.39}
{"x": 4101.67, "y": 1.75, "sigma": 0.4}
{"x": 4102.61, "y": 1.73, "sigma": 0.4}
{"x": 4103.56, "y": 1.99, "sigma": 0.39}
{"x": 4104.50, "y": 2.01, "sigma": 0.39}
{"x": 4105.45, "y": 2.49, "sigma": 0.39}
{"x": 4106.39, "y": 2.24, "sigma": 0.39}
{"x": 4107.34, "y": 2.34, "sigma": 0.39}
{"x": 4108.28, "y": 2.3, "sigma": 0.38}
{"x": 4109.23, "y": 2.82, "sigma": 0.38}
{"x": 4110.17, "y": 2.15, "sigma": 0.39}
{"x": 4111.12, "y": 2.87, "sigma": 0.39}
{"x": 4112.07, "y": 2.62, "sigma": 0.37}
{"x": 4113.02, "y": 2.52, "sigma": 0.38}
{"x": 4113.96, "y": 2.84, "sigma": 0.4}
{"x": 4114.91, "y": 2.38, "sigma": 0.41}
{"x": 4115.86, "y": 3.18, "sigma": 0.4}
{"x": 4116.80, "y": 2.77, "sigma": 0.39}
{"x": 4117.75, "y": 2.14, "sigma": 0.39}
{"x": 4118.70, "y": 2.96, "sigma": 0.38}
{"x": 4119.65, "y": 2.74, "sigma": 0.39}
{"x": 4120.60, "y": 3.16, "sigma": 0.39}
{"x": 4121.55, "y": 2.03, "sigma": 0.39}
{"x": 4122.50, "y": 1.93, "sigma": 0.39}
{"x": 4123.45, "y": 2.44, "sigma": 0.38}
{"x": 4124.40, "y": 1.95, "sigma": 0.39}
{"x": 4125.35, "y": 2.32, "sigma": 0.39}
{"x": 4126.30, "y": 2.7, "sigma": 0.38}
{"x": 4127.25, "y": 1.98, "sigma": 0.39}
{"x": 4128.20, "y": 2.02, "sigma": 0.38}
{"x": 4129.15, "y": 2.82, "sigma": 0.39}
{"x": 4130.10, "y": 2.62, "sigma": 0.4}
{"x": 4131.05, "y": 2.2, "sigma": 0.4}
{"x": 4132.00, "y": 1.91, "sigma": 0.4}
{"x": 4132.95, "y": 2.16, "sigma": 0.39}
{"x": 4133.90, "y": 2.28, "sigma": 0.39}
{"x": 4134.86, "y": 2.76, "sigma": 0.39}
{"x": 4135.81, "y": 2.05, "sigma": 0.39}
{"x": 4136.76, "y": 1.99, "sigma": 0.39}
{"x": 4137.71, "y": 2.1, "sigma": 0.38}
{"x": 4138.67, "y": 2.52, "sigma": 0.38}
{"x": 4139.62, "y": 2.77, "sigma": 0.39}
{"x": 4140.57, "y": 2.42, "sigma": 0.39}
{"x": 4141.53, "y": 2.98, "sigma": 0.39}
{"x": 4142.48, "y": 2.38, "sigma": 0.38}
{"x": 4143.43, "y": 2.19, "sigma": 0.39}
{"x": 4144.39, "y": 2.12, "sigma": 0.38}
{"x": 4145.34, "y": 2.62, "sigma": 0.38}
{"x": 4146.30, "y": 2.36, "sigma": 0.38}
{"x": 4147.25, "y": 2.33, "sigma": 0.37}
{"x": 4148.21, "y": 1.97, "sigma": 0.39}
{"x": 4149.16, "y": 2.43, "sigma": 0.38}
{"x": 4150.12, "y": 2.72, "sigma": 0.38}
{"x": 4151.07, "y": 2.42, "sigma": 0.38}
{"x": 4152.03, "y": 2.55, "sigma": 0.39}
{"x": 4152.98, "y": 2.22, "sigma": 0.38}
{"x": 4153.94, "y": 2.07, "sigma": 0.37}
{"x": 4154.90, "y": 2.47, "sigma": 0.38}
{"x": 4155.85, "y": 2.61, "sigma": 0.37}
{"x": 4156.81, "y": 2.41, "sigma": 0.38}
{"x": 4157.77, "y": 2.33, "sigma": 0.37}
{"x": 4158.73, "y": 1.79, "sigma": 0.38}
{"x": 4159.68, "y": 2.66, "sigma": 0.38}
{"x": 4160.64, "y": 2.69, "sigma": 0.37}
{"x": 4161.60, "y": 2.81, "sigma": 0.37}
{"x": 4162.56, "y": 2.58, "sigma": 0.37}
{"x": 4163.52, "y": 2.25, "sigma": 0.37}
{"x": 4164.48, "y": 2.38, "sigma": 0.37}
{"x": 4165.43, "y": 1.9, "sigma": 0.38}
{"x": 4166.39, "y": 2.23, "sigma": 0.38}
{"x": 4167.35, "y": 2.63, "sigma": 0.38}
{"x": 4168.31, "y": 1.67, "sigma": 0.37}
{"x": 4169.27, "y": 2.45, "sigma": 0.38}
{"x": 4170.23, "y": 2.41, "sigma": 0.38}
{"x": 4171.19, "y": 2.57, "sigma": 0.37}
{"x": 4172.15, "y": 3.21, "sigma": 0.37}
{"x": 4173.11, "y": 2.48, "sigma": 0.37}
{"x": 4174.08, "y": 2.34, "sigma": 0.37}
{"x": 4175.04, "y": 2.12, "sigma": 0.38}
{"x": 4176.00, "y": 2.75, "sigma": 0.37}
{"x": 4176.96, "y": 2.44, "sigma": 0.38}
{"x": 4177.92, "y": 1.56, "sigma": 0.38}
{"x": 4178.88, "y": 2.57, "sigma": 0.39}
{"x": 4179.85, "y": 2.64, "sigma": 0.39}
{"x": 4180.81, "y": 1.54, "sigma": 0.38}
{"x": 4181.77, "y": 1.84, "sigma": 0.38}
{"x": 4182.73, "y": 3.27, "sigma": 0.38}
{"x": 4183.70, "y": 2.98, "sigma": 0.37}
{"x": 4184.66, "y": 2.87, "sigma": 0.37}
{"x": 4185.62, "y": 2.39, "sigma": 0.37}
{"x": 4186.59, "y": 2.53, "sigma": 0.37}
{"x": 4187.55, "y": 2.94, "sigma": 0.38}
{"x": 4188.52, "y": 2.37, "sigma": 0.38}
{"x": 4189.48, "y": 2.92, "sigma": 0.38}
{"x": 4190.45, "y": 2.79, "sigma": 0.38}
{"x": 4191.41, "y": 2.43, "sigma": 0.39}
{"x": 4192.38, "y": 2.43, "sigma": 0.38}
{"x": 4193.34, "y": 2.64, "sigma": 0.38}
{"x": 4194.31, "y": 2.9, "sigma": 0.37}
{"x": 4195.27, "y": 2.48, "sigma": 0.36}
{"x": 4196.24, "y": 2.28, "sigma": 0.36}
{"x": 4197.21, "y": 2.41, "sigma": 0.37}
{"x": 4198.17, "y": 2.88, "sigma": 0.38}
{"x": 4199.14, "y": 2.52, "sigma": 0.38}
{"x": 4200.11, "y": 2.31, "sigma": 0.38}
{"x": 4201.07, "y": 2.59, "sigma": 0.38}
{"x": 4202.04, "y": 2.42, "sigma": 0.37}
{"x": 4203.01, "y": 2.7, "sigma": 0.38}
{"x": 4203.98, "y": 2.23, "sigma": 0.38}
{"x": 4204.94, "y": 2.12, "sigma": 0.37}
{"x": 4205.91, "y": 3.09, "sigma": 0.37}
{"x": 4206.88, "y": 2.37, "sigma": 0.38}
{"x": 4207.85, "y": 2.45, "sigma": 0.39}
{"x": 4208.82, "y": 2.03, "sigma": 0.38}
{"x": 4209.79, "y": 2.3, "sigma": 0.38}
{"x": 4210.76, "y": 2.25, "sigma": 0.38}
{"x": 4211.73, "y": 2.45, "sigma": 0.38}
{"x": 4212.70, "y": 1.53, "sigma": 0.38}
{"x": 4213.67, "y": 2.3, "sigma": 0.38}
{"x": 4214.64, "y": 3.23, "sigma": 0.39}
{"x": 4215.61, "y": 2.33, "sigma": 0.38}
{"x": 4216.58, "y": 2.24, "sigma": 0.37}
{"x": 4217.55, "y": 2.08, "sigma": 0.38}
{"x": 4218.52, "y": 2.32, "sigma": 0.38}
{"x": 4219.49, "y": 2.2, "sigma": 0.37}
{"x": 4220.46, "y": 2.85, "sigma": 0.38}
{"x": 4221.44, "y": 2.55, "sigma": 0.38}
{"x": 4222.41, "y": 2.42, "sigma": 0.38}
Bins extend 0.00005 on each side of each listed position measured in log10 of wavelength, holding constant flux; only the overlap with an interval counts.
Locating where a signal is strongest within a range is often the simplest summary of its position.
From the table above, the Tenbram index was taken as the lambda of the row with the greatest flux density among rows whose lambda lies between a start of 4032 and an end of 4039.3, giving 4033.30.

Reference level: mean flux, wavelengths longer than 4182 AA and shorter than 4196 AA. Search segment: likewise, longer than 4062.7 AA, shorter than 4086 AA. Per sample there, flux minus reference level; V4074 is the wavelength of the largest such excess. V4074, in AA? 4076.25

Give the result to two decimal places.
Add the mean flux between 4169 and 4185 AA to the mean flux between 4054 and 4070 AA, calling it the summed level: 4.83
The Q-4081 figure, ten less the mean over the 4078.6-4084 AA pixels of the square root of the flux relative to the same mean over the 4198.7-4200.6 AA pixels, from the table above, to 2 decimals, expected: 9.05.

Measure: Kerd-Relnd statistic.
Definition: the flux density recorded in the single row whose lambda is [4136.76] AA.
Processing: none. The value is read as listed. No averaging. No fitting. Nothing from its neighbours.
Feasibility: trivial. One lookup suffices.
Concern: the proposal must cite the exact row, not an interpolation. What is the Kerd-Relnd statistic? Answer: 1.99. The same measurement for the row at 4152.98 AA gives 2.22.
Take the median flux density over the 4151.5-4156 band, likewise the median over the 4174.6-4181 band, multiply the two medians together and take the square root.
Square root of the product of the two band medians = 2.45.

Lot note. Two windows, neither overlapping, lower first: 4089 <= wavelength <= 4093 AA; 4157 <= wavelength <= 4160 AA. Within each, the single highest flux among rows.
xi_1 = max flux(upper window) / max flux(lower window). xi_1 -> 0.90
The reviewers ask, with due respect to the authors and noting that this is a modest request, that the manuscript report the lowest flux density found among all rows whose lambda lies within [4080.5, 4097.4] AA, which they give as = 1.42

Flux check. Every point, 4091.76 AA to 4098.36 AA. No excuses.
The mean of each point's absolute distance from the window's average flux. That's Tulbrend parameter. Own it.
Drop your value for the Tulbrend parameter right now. 0.23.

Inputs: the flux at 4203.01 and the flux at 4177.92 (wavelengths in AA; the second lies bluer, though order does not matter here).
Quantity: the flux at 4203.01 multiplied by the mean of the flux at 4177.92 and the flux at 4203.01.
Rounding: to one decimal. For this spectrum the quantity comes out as 5.8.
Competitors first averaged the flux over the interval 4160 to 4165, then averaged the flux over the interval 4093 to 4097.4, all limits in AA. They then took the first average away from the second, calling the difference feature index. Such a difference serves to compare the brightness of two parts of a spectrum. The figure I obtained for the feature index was -0.42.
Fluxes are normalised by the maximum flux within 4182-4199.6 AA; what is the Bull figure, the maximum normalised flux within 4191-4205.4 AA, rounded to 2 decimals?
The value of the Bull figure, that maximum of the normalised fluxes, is 0.89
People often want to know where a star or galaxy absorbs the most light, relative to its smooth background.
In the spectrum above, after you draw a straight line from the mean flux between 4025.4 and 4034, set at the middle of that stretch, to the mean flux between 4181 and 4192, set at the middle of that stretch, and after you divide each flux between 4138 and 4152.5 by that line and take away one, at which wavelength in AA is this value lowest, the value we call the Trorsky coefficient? 4148.21 AA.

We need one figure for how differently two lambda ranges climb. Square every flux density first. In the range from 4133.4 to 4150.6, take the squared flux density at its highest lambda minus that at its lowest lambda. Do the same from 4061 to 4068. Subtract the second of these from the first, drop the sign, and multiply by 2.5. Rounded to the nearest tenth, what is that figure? 2.5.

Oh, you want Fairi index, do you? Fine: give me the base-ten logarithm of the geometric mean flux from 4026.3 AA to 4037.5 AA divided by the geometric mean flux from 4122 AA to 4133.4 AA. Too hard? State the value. 0.020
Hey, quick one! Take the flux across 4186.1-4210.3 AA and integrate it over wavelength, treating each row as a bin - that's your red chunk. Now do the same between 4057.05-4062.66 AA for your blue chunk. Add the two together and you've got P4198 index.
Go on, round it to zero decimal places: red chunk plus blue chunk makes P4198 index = 74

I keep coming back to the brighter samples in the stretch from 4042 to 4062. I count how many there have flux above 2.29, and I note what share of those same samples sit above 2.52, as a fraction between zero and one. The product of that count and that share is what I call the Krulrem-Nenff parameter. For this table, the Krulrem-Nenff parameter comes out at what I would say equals 3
